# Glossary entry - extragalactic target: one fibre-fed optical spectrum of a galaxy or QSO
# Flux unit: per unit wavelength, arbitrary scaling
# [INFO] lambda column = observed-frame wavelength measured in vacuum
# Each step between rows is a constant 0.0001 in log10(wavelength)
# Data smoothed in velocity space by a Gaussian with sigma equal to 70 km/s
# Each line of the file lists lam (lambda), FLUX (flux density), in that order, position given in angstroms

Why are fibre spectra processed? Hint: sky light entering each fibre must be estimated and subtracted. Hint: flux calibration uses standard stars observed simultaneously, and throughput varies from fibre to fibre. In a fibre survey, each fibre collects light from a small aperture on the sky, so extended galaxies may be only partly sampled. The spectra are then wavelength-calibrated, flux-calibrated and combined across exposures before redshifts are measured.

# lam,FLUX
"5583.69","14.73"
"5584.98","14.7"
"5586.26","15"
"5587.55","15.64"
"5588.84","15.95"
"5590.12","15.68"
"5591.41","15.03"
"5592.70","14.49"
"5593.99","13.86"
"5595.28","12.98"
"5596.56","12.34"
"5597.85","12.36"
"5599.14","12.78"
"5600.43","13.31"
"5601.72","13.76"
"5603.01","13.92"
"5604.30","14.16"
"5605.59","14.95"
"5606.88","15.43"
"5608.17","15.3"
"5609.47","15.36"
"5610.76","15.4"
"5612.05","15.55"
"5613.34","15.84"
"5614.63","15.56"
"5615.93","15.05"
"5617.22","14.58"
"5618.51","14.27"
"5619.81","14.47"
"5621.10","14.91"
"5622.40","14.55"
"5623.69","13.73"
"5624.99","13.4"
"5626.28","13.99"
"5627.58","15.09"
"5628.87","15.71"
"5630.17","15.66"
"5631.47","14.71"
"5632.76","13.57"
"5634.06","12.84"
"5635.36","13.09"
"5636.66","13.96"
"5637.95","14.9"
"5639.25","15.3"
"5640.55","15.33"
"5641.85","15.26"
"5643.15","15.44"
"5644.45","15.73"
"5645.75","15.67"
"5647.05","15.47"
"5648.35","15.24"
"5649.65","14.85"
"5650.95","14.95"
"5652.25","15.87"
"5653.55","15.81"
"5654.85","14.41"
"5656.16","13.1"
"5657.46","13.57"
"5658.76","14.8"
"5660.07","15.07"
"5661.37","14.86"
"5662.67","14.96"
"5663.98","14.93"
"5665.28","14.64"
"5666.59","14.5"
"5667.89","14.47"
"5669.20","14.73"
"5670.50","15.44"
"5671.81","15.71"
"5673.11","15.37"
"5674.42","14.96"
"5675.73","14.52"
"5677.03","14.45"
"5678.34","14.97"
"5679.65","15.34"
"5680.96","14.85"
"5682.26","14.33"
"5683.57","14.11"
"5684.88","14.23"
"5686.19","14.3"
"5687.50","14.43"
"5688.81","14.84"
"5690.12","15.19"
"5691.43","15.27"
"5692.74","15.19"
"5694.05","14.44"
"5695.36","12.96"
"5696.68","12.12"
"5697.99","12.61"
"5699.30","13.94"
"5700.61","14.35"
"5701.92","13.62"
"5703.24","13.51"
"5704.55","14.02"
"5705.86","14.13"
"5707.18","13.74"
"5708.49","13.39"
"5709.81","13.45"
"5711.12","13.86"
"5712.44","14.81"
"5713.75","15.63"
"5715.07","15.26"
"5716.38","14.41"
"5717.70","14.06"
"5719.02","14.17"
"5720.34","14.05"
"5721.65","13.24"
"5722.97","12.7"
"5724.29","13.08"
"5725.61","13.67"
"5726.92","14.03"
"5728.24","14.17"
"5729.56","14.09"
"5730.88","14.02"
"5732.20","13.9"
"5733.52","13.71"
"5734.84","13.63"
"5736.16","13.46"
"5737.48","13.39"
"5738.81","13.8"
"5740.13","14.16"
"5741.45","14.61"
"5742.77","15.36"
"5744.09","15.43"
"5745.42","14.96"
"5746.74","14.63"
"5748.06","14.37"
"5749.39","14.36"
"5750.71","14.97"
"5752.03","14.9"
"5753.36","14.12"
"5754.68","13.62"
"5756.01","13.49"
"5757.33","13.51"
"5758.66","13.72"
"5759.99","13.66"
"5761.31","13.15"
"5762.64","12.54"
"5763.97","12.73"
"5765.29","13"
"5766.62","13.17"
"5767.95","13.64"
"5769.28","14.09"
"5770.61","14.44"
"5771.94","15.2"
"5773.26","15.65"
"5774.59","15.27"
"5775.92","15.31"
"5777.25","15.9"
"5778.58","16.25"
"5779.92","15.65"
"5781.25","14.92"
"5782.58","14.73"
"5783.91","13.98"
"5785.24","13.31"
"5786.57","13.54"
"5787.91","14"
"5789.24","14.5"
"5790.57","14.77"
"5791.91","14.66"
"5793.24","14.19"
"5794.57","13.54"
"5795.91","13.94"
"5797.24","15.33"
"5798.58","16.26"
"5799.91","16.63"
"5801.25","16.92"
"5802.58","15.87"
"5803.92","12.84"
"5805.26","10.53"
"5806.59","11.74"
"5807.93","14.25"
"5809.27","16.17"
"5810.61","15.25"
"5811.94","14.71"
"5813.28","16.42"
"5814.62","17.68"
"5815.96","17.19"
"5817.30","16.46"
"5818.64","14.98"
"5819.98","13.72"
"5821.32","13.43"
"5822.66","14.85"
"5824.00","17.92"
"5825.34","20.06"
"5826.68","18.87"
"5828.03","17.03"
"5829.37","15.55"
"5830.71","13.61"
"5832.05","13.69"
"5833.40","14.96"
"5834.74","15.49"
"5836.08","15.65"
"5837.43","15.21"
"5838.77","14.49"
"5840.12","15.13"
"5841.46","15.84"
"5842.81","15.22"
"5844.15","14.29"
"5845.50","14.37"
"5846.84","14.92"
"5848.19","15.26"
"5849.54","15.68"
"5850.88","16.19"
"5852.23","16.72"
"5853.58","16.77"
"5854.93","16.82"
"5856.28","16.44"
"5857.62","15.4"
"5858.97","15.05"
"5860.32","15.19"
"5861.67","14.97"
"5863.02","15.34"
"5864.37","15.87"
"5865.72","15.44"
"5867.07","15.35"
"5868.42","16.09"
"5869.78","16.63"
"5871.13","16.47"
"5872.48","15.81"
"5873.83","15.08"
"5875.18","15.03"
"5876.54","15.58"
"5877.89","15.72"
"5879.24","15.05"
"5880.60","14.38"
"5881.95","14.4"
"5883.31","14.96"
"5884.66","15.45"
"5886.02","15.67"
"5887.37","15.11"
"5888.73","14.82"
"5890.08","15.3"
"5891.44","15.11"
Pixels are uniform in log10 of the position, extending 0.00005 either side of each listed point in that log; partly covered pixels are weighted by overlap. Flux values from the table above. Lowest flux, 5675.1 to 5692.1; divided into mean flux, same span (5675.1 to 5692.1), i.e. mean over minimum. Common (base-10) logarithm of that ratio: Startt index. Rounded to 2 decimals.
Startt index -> 0.02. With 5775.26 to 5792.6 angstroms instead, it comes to 0.04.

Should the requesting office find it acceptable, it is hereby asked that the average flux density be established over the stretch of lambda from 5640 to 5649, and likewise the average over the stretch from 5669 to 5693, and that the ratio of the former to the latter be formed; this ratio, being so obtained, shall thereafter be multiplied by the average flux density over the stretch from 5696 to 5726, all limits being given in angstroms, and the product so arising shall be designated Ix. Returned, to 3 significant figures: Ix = 14.4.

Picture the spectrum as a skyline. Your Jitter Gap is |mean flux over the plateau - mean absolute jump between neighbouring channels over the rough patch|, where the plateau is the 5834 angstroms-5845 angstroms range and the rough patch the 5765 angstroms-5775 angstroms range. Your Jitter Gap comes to 14.7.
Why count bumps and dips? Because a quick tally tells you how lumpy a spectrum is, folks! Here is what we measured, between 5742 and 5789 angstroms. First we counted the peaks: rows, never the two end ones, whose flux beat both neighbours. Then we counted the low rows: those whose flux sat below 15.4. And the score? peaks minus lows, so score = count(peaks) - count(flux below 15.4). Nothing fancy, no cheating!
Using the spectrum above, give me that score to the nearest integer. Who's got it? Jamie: -25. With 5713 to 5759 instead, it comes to -29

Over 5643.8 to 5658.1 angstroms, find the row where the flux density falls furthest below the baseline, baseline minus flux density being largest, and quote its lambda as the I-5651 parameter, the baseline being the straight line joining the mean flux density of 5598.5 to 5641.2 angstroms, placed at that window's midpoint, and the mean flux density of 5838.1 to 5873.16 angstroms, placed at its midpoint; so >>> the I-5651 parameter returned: 5656.16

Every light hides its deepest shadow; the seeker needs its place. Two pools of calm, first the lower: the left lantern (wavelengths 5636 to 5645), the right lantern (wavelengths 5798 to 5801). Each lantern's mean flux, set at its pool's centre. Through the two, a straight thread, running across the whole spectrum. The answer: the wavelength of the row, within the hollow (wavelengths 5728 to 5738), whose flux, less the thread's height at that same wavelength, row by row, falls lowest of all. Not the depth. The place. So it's 5737.48 angstroms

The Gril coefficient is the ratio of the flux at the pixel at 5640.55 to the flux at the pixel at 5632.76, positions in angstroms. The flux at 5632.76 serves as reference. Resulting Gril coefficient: 1.13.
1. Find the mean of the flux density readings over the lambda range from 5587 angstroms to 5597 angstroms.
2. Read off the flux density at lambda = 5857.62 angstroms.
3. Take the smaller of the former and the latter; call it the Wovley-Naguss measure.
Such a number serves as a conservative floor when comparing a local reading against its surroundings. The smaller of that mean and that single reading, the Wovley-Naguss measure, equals 14.5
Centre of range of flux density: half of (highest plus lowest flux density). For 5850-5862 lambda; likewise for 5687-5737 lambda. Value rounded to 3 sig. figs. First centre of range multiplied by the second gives 221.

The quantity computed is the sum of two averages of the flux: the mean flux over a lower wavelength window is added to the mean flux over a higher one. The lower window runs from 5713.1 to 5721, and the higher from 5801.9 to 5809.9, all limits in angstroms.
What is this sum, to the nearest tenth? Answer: 28.2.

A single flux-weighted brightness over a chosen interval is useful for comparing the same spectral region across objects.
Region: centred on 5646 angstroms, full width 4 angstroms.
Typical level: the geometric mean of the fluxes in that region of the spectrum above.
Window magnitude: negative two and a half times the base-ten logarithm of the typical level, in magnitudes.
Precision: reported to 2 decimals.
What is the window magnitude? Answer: -2.98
